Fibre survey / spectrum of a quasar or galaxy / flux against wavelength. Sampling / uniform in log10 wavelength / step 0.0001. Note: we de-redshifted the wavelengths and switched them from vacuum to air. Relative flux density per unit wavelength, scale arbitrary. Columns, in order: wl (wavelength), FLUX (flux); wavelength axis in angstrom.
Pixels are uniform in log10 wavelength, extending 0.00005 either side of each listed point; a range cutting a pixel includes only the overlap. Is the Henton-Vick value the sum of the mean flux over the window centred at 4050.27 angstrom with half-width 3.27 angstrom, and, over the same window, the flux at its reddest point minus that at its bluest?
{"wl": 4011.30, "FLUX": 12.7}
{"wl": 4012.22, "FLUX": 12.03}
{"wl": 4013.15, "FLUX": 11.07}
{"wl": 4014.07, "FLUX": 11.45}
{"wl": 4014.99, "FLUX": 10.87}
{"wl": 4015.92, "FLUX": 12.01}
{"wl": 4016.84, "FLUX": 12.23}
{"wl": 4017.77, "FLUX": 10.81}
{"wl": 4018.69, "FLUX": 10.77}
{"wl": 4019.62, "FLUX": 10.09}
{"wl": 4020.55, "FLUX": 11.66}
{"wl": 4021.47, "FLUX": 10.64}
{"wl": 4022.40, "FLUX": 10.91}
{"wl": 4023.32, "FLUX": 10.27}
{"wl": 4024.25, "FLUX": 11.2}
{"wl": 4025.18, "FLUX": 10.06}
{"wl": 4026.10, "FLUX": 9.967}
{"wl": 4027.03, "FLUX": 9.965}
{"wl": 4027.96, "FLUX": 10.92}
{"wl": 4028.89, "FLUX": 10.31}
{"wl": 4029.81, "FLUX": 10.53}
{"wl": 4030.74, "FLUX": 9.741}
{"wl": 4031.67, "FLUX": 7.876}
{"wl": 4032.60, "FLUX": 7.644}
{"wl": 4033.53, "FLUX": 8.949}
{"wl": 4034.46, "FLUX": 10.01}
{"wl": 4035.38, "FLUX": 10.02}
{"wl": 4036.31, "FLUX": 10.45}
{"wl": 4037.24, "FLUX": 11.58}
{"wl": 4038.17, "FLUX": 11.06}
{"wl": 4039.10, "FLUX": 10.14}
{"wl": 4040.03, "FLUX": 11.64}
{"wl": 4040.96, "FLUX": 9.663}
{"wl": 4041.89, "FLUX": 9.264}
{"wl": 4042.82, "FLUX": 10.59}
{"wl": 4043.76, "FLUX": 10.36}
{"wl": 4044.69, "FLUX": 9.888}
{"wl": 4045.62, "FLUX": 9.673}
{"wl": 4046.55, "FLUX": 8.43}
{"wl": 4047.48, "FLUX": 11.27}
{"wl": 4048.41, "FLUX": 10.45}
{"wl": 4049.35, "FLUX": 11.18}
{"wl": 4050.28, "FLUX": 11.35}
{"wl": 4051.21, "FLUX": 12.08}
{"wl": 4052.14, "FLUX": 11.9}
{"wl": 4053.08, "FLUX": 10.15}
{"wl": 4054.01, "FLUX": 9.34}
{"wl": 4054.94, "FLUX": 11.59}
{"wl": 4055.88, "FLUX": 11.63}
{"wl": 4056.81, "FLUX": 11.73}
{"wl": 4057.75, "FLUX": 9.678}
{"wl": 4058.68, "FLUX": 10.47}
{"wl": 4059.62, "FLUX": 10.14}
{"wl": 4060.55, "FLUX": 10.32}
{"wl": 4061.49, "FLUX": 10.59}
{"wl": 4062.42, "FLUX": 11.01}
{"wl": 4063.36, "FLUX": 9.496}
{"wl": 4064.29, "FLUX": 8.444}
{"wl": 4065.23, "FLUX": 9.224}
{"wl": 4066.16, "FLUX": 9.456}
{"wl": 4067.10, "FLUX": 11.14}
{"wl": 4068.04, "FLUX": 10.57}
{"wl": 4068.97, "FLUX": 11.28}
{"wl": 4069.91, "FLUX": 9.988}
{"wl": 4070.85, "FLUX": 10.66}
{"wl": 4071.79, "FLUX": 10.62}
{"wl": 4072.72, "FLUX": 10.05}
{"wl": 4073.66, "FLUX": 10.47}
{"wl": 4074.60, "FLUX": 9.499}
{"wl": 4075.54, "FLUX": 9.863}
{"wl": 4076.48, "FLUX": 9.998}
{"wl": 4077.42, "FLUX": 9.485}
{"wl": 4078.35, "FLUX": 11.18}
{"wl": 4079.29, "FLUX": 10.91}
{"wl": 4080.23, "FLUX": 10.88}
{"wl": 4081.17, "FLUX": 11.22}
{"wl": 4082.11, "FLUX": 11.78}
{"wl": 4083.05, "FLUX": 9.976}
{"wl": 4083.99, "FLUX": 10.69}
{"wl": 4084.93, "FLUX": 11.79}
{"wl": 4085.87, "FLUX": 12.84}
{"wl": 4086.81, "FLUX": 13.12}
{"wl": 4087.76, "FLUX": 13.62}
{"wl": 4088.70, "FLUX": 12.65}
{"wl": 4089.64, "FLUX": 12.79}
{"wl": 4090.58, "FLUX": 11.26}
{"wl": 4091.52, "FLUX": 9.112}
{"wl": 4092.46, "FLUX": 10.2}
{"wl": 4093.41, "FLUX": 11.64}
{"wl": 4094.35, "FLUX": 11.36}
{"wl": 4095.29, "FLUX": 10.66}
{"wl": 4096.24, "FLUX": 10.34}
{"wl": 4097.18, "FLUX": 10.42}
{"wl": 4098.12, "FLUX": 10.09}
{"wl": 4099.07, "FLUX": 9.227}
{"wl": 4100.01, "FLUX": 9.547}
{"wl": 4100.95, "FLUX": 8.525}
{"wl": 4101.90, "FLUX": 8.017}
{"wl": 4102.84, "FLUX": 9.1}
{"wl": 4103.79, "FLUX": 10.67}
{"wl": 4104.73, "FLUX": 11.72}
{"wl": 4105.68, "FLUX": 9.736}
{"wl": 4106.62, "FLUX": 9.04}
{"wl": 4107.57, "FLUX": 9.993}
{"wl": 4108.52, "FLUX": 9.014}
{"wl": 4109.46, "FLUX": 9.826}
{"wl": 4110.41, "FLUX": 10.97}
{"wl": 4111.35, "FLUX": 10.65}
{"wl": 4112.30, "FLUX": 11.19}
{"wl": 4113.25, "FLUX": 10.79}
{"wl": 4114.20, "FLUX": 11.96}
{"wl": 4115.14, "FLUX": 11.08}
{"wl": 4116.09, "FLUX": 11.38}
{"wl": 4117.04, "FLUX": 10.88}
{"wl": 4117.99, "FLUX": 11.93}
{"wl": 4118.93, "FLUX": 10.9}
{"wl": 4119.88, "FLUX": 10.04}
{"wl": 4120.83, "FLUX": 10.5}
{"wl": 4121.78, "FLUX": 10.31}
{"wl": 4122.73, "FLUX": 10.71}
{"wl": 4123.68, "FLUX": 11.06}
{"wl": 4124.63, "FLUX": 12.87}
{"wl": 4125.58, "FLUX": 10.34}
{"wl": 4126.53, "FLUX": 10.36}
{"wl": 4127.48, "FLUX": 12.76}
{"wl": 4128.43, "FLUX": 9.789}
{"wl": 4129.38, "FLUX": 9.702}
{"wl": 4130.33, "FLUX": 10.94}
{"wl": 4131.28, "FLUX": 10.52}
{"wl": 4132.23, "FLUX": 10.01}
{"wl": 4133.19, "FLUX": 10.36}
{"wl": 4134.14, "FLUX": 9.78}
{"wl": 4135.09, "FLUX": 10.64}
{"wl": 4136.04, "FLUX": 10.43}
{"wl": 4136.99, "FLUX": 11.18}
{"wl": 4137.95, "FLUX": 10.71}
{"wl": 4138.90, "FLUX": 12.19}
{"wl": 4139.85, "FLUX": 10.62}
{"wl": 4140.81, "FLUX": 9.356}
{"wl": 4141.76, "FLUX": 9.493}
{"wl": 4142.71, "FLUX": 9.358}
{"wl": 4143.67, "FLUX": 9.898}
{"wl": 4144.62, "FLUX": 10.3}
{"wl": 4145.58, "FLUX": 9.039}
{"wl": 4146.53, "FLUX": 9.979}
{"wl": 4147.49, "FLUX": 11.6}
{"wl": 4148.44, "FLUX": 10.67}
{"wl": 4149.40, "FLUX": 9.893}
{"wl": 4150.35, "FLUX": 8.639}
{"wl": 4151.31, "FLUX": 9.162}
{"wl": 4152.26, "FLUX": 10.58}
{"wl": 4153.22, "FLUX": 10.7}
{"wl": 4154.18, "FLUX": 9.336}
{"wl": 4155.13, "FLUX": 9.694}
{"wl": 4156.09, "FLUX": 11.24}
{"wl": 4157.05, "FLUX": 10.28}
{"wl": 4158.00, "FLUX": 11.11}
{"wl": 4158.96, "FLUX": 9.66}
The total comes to 10.1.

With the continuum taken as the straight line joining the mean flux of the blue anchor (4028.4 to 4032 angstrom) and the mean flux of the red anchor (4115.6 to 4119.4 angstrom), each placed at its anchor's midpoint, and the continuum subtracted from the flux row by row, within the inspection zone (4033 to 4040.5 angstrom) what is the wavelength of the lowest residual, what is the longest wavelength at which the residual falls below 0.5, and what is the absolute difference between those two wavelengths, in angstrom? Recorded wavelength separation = 5.6 angstrom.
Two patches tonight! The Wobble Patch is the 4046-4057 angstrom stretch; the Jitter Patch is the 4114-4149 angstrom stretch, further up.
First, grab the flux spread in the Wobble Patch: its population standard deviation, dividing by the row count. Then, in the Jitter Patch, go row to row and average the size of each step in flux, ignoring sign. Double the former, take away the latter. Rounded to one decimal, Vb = 1.3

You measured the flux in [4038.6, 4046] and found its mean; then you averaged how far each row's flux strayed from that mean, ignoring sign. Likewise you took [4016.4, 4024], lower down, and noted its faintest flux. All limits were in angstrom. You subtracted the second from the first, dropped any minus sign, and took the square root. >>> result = 3.1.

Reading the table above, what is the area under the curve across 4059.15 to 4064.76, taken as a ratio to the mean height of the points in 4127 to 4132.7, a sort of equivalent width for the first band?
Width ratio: 5.28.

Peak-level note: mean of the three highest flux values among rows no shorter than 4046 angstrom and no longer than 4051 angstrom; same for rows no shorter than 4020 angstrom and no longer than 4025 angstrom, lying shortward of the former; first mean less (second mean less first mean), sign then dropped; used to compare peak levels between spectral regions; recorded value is 11.3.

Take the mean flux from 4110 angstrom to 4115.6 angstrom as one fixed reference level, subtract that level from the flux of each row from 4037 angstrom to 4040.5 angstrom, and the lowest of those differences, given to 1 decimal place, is -1.0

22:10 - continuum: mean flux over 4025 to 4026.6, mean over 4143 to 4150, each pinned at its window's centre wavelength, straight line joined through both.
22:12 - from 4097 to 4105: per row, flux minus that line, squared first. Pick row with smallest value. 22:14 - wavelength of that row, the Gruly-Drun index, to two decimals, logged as 4098.12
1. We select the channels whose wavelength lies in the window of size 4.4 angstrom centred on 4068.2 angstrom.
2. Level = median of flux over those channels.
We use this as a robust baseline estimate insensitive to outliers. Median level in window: 10.6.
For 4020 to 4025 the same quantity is 10.9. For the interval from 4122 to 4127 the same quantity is 10.7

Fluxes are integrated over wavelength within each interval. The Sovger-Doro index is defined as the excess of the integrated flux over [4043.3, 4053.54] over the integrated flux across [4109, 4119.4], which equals -6.3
